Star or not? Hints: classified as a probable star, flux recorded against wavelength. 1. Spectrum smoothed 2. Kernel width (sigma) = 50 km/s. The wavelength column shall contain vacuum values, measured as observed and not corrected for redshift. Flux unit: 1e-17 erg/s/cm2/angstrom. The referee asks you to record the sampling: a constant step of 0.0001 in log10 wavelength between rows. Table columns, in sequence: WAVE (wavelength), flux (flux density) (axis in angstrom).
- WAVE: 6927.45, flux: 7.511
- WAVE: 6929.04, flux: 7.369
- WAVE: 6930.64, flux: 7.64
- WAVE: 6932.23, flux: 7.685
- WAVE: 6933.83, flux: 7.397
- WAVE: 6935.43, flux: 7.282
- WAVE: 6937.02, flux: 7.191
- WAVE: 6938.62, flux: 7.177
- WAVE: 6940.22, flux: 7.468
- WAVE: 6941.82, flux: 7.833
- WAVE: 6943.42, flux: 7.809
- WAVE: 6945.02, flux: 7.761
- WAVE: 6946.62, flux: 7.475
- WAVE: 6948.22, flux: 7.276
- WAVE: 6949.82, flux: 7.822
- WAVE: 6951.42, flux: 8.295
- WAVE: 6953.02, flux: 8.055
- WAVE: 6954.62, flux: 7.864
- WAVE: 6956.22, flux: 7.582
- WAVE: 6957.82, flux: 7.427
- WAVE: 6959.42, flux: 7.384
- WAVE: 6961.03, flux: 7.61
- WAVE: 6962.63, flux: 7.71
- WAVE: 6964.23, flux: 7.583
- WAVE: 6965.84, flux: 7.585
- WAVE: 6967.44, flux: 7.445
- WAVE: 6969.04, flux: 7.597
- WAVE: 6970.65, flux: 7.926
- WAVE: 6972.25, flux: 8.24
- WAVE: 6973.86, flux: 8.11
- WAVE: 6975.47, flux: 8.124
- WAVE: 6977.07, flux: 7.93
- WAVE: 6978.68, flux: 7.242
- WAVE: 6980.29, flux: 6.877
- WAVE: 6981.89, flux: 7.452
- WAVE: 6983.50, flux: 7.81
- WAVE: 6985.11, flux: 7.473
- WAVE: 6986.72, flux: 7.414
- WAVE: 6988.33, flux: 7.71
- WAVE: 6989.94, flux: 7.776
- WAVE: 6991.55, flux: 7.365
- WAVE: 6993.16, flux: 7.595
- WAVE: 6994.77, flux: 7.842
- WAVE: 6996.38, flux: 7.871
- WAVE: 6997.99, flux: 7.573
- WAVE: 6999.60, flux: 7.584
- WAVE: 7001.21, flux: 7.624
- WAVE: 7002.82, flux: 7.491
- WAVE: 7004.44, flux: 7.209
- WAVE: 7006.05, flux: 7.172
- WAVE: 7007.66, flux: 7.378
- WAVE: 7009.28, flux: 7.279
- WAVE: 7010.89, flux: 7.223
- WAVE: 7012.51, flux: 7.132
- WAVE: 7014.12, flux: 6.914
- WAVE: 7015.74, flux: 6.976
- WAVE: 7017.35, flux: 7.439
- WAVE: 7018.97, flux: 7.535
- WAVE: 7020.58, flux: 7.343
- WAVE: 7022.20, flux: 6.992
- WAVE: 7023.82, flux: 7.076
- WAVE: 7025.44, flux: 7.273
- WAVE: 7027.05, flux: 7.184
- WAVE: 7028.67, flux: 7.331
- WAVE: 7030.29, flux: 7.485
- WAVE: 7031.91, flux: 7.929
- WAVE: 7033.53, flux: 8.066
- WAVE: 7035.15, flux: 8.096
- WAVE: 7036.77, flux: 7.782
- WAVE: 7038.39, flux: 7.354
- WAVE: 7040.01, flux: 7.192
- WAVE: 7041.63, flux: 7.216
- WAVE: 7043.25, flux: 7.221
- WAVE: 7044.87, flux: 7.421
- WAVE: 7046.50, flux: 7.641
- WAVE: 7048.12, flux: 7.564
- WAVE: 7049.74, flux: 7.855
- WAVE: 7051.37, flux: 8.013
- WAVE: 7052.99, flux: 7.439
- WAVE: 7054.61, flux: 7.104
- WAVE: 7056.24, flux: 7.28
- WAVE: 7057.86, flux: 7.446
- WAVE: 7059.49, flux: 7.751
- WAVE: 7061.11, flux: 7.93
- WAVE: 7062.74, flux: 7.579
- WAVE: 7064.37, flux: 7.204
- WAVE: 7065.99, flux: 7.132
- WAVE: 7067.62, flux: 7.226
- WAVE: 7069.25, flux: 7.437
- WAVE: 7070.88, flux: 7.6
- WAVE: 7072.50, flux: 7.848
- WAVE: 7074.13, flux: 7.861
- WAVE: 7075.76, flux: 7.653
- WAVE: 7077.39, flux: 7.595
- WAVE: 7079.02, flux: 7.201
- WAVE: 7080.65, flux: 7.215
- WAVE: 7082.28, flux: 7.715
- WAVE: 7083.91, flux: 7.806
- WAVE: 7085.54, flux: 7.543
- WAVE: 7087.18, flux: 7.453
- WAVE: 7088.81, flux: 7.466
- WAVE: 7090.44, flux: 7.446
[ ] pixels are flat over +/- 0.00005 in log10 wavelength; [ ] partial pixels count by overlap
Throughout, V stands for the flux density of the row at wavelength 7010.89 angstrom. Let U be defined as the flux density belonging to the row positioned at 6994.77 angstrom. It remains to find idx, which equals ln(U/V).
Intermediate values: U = 7.842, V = 7.223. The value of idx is 0.08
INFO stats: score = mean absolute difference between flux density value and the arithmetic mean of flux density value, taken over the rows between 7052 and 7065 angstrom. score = 0.215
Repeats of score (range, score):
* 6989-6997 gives 0.168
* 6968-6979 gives 0.264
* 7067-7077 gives 0.183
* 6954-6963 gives 0.132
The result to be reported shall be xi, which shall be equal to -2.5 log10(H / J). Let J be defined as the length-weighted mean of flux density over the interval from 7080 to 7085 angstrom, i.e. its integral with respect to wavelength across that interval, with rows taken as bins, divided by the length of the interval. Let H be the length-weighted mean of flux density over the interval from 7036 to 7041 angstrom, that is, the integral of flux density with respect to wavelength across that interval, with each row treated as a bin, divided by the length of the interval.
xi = 0.02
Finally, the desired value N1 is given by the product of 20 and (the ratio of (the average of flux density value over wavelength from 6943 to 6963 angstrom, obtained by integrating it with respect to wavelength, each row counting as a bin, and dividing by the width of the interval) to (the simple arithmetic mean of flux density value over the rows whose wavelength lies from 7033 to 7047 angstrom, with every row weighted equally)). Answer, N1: 20.4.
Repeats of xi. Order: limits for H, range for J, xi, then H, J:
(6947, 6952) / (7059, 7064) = -0.01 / 7.75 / 7.70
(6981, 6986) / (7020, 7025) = -0.07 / 7.57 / 7.13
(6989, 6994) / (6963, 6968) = 0.00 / 7.58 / 7.56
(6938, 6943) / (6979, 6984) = -0.03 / 7.52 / 7.34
